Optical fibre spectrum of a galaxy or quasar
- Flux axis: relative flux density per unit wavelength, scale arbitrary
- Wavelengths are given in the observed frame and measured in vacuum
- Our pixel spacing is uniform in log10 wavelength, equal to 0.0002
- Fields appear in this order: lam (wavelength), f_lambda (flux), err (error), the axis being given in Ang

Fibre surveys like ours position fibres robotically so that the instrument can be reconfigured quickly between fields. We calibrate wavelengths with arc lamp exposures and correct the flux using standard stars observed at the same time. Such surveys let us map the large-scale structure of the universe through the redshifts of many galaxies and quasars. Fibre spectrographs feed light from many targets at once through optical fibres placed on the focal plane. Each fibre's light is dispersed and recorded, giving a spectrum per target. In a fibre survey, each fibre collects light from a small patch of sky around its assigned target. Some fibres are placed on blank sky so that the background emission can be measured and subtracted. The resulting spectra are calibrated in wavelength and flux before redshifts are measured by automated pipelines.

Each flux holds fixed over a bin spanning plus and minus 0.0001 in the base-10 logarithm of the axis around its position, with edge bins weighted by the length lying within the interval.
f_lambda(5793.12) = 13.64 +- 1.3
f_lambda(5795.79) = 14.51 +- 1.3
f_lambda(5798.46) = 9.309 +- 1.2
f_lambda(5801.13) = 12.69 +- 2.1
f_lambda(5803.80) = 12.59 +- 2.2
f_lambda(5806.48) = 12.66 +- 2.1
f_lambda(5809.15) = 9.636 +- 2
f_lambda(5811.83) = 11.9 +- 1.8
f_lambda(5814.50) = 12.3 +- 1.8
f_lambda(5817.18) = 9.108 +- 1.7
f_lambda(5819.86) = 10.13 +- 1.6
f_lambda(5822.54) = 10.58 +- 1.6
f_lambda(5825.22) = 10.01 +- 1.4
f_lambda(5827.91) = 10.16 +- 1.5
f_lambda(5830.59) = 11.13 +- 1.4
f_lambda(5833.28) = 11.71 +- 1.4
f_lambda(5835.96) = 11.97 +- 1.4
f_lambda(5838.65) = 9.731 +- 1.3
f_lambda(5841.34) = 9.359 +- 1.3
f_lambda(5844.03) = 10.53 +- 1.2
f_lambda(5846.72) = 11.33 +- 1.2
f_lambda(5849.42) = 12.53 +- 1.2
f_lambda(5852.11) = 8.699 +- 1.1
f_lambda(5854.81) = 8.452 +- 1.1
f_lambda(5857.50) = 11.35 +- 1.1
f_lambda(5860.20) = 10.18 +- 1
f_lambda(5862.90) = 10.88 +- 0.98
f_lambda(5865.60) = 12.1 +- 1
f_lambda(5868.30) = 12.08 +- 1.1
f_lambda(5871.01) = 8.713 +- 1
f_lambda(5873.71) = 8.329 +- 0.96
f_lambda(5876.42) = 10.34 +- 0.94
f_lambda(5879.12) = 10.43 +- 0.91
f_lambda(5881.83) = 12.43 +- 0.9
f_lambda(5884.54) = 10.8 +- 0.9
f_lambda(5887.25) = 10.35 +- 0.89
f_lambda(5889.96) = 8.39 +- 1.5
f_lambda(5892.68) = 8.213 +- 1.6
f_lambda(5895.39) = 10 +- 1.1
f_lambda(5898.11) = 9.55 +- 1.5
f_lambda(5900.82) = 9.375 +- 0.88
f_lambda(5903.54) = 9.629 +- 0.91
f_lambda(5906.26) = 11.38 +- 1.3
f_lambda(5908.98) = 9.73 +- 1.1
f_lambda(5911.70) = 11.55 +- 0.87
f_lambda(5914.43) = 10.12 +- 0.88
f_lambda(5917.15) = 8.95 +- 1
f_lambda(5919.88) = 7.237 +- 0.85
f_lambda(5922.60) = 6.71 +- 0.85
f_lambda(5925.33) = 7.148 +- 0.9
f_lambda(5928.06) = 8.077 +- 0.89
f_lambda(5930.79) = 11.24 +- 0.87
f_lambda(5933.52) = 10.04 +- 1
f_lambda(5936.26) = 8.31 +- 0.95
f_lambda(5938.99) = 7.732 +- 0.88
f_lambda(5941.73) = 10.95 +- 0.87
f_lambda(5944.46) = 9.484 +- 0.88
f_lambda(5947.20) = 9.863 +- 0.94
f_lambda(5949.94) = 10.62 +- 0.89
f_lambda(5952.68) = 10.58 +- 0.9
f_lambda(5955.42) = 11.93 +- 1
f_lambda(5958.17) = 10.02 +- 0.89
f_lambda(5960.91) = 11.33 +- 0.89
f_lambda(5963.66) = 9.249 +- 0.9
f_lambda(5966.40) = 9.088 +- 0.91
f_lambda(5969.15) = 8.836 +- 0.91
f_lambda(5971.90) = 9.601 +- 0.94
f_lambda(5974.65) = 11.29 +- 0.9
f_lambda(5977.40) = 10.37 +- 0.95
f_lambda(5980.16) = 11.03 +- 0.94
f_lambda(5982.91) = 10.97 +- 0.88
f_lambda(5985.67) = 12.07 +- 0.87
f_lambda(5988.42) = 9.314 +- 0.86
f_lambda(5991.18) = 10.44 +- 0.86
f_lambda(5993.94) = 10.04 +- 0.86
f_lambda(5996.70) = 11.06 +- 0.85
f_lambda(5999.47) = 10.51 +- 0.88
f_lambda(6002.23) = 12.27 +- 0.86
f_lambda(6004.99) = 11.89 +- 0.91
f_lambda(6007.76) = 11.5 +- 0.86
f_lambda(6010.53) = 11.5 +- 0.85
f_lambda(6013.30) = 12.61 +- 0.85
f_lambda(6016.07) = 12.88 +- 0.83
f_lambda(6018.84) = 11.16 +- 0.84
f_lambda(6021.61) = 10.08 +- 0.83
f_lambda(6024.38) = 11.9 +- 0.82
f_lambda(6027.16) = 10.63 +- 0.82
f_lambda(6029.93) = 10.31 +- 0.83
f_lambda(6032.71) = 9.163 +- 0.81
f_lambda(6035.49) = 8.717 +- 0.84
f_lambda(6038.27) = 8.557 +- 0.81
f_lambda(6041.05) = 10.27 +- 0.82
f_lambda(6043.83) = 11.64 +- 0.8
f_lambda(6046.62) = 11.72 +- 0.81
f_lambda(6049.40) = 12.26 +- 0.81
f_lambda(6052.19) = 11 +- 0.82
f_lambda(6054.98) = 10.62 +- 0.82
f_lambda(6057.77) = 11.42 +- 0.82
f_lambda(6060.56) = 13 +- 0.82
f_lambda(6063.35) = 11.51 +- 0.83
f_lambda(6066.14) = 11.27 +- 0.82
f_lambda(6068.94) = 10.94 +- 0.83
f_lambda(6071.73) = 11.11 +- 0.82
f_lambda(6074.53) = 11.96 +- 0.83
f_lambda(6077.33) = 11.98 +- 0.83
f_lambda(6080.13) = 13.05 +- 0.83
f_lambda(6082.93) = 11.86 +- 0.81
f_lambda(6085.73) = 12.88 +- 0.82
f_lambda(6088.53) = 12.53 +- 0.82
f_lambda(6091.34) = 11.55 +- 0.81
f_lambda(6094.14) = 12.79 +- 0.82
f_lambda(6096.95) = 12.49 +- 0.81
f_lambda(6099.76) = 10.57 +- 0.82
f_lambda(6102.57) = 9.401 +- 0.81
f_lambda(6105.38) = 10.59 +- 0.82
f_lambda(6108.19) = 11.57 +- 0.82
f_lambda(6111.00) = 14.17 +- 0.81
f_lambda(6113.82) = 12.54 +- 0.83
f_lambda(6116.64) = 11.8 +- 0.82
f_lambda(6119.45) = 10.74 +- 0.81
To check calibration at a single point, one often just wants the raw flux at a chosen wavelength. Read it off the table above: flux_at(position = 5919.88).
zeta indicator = 7.237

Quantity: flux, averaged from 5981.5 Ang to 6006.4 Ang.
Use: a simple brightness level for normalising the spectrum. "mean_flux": 11.0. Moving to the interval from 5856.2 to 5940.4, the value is 9.7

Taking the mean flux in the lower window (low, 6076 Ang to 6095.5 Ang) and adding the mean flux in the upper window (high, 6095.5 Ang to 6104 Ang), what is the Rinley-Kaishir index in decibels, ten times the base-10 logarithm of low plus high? 13.7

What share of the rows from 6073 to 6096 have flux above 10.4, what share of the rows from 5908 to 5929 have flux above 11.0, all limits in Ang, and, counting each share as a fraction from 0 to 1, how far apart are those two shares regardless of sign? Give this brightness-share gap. 0.9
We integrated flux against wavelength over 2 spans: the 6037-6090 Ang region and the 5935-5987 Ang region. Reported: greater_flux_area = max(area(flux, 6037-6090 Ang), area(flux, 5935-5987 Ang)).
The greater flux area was 613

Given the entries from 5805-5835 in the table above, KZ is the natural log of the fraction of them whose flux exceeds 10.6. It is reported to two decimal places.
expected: -0.79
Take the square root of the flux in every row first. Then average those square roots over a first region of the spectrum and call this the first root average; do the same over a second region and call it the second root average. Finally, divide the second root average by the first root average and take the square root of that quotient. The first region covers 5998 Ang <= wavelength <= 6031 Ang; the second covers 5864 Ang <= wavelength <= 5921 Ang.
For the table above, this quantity 0.97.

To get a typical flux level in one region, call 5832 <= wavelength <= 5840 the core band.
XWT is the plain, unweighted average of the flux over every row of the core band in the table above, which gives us 11.1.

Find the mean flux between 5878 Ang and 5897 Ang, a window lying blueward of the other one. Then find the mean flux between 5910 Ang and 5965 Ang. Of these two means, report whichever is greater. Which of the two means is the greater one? 10.1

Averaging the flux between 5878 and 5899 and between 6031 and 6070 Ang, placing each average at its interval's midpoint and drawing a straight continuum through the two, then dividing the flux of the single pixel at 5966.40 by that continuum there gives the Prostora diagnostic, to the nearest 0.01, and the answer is 0.87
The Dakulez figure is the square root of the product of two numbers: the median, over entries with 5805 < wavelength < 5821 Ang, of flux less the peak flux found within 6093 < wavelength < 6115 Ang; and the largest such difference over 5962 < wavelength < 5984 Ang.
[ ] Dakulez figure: 3.0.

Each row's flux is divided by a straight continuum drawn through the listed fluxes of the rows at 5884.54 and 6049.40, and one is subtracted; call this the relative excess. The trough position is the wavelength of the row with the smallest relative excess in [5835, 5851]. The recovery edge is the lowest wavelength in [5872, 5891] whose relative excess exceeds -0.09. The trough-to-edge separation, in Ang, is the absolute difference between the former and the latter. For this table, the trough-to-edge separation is 35.1 Ang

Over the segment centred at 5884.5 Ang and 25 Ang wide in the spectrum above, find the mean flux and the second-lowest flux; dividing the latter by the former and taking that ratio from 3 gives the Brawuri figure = 2.16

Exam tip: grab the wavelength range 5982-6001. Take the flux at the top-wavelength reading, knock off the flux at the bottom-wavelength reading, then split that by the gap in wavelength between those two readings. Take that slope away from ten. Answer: 10.0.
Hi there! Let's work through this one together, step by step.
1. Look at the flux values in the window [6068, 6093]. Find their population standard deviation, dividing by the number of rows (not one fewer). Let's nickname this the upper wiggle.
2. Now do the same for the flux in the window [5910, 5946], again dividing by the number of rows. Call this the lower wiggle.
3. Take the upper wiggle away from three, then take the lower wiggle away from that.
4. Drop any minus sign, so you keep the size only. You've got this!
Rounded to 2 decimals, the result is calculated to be 0.73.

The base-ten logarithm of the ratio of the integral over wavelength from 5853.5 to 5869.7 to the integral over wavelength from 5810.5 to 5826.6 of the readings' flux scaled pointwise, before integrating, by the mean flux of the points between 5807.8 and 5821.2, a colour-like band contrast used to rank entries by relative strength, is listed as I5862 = 0.010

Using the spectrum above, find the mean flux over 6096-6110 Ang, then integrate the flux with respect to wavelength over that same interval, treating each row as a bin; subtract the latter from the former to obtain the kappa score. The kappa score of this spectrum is -143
